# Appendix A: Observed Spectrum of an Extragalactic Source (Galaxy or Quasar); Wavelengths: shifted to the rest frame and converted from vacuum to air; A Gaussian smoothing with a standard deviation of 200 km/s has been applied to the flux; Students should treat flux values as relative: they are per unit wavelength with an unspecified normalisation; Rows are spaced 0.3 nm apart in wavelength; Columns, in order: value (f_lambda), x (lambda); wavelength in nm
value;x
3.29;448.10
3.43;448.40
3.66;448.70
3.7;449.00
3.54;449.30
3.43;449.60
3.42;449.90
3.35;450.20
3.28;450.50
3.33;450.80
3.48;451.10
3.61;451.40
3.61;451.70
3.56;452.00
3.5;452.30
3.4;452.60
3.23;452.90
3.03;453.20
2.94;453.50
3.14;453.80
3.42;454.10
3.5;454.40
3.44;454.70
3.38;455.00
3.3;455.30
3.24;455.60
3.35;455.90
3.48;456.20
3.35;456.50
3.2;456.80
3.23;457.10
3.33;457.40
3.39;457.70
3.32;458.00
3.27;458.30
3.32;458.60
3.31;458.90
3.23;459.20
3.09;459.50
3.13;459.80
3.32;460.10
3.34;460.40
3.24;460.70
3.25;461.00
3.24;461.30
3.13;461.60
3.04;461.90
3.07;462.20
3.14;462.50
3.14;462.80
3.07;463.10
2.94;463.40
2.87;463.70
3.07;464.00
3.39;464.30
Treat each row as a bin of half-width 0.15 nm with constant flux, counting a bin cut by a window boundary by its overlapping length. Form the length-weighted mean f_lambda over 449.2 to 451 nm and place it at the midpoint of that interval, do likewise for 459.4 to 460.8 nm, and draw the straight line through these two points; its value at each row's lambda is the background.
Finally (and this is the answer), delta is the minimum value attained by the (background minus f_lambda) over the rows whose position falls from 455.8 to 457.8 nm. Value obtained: -0.19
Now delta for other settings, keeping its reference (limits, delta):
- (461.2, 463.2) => -0.03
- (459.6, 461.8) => -0.12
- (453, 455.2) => -0.18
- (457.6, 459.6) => -0.12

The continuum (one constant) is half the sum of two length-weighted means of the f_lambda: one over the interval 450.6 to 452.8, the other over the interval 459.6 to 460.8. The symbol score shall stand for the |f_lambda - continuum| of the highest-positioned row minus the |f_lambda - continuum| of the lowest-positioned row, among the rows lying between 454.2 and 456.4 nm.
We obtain -0.02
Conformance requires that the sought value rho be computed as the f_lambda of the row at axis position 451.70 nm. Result 3.61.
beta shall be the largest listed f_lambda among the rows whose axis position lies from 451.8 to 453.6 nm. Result 3.56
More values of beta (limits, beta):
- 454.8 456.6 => 3.48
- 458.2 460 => 3.32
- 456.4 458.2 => 3.39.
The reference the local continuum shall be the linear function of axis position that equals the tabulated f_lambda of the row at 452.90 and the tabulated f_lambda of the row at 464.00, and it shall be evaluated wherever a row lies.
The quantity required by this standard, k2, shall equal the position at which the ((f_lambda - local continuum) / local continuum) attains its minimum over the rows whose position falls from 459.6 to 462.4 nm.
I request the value 461.90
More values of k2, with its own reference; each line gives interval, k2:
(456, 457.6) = 456.80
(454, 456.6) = 455.60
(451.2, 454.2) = 453.50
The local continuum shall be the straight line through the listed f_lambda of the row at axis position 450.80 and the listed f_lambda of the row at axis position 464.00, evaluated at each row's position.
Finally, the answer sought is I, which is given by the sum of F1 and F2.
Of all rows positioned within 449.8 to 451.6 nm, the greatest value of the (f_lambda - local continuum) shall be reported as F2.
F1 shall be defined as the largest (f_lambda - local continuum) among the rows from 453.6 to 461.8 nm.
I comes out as 0.55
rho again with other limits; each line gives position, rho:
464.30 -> 3.39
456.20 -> 3.48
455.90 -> 3.35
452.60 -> 3.4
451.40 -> 3.61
